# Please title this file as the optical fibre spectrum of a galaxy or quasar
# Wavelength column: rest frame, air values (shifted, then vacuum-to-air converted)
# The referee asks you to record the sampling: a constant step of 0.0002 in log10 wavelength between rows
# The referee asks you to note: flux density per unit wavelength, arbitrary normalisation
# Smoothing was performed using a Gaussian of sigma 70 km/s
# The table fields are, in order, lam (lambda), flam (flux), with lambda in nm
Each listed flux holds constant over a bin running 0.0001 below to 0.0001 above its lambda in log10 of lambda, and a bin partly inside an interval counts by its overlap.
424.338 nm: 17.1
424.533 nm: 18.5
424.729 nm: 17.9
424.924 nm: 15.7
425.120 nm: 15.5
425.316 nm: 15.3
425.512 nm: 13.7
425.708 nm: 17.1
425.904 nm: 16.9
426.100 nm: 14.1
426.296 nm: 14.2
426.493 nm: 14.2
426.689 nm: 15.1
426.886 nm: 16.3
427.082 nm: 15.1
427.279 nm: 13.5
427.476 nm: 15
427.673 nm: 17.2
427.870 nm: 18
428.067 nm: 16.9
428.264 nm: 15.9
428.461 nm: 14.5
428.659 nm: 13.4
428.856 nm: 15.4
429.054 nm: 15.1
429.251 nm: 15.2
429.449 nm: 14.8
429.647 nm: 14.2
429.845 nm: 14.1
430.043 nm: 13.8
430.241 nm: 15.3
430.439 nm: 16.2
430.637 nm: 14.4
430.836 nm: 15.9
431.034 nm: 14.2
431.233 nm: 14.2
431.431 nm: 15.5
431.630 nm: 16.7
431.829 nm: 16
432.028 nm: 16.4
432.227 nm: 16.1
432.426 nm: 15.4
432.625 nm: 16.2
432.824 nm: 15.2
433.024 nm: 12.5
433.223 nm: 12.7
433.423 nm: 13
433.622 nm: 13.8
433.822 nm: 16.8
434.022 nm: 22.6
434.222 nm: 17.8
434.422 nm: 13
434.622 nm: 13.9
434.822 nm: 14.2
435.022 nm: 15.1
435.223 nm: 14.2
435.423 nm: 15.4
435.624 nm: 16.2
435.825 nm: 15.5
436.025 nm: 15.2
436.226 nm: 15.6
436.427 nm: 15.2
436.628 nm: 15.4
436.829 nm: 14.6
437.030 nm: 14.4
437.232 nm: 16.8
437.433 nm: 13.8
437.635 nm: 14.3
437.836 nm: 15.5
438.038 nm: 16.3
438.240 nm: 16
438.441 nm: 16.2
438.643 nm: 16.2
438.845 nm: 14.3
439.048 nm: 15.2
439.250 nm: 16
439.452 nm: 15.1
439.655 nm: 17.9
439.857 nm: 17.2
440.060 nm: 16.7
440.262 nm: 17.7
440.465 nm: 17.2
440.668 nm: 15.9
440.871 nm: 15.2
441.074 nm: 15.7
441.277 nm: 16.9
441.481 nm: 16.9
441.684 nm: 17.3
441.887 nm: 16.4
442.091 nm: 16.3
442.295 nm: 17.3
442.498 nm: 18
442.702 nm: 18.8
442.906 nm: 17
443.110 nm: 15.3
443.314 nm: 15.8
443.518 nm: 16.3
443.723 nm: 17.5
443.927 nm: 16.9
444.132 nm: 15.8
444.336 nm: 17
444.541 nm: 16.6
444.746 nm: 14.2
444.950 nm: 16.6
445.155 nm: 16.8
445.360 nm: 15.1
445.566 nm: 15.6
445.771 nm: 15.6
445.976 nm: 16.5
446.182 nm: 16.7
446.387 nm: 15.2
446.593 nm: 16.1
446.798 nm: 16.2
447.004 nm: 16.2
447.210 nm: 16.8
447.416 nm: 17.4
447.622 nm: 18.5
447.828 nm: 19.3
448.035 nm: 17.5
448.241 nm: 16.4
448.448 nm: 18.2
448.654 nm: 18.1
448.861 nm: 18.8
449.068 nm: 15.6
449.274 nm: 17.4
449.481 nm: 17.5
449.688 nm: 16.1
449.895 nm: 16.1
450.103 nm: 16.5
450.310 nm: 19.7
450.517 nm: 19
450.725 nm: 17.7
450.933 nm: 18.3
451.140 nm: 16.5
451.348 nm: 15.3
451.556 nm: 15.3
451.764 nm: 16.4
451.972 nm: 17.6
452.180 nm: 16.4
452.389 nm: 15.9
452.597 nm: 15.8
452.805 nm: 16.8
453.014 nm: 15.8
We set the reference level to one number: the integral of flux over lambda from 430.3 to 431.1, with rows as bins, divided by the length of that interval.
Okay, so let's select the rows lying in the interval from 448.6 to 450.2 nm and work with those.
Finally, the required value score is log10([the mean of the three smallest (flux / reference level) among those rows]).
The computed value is 0.020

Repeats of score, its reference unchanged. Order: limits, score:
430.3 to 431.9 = -0.028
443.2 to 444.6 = 0.021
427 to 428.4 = -0.020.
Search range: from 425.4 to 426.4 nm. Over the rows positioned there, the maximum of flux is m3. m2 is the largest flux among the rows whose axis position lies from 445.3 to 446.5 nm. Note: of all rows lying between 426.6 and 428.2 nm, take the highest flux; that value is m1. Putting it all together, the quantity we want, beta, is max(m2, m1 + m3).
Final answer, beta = 35.1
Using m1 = 18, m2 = 16.7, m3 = 17.1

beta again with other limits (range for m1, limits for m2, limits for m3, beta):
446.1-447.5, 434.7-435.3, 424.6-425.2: 35.3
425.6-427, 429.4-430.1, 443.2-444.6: 34.6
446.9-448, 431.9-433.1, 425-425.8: 36.4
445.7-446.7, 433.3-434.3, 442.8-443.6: 33.7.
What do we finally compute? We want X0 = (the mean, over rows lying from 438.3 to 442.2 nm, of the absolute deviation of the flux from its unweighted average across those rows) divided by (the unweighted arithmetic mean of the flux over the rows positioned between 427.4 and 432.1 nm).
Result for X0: 0.0495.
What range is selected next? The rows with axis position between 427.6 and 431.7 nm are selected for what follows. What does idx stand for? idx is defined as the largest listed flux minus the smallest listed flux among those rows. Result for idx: 4.6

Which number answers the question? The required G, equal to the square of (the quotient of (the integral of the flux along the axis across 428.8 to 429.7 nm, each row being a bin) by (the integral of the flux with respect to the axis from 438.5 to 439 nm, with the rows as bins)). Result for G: 3.1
